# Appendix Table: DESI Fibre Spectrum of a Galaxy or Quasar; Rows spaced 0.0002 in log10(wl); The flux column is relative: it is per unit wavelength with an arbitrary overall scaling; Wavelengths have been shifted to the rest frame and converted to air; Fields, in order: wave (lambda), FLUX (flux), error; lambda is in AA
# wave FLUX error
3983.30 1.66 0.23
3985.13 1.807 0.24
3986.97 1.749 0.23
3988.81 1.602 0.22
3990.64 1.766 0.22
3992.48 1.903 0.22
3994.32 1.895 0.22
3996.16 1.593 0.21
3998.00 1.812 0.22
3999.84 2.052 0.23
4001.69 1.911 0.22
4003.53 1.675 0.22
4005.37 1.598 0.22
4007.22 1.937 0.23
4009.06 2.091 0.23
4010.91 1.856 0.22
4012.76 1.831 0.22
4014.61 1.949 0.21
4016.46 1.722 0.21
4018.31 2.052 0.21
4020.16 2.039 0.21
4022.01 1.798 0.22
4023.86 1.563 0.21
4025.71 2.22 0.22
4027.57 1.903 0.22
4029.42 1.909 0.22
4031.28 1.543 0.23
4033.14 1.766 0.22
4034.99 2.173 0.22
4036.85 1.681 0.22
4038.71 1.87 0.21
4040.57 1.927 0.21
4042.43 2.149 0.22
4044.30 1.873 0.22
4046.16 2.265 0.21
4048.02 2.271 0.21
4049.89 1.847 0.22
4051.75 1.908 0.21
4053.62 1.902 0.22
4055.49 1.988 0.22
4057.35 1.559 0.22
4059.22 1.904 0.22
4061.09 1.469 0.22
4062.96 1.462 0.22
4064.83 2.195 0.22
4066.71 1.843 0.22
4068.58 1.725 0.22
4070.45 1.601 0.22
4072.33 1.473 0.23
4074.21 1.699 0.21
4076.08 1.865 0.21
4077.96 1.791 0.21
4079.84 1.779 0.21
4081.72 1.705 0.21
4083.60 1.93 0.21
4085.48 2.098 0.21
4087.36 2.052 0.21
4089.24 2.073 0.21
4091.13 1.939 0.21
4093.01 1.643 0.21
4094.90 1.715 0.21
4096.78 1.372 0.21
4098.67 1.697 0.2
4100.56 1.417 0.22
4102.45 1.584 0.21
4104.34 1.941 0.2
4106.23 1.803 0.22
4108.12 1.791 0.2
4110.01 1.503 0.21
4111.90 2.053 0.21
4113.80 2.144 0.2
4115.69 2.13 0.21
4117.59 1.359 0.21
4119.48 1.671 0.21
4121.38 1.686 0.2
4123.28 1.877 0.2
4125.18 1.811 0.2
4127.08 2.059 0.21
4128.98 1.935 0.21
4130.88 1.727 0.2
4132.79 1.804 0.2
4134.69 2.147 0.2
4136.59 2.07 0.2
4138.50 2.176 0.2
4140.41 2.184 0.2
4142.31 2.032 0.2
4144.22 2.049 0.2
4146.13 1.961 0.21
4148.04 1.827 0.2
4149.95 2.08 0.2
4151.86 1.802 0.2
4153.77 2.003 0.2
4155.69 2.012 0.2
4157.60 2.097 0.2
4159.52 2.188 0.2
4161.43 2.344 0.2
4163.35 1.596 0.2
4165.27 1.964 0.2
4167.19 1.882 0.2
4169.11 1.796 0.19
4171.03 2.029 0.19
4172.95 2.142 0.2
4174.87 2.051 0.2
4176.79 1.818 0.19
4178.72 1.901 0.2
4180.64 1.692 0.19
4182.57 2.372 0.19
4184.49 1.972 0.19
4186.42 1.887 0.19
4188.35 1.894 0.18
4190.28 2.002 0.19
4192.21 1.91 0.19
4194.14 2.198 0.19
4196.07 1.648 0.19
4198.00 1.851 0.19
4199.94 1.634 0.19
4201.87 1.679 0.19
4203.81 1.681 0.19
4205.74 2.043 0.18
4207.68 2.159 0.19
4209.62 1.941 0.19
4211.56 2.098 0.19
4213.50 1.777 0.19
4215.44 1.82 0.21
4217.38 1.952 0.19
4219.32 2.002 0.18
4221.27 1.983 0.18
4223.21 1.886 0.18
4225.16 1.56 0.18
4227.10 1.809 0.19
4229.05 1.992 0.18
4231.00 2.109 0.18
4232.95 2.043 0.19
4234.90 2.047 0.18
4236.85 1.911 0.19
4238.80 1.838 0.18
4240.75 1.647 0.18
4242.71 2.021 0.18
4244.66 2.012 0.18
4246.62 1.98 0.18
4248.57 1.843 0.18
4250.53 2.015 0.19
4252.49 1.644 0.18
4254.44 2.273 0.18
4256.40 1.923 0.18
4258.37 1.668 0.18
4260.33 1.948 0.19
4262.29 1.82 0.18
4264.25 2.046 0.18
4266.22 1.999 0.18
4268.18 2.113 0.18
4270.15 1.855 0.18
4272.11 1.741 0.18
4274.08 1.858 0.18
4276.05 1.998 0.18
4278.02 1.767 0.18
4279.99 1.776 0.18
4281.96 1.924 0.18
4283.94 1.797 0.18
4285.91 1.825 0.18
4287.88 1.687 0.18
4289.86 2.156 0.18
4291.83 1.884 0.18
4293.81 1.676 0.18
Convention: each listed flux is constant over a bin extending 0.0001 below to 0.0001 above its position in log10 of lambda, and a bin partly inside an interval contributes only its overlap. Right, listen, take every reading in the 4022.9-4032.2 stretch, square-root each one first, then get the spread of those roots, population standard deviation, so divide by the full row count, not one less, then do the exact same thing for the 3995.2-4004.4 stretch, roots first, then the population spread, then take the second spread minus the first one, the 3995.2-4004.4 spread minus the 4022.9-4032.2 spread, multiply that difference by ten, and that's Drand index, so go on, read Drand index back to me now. -0.32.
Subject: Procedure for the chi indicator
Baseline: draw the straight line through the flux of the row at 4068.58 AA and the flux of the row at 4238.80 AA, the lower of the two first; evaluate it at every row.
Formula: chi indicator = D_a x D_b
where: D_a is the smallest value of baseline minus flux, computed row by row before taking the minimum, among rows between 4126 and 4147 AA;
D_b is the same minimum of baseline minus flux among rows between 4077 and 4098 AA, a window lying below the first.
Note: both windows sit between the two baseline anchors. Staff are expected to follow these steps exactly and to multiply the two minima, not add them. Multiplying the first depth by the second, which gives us 0.15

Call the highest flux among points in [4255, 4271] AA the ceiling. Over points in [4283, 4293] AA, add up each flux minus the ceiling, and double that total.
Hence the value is -2.4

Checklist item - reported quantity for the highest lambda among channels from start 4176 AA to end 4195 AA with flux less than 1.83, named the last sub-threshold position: 4180.64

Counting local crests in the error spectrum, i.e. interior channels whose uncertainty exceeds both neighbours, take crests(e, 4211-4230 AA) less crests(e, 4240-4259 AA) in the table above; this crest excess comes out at 1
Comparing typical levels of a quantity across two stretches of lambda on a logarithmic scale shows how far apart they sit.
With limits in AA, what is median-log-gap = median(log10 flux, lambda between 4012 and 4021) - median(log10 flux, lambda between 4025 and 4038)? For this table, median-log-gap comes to 0.010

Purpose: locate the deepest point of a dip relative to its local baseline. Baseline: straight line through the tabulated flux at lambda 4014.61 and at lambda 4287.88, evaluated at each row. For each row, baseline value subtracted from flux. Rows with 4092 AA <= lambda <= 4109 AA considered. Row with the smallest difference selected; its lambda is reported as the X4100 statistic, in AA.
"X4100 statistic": 4096.78 AA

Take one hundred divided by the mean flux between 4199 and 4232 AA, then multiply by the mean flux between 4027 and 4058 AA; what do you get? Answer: 101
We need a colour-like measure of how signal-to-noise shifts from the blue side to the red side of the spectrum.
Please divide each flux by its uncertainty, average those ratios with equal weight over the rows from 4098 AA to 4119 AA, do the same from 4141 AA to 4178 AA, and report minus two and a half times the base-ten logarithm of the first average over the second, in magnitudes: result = 0.17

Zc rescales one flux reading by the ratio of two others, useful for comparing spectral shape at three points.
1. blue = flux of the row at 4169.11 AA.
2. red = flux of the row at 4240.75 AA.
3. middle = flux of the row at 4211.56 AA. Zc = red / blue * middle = 1.9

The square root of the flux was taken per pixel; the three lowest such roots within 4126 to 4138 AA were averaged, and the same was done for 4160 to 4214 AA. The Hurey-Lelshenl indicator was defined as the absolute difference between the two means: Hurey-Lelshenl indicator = 0.074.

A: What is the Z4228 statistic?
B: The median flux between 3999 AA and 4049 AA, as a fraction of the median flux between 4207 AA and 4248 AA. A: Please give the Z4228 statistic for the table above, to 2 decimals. 0.96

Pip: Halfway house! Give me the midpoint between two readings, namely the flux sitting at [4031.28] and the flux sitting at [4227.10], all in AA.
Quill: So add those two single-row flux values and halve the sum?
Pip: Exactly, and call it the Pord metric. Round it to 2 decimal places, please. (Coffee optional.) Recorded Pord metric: 1.68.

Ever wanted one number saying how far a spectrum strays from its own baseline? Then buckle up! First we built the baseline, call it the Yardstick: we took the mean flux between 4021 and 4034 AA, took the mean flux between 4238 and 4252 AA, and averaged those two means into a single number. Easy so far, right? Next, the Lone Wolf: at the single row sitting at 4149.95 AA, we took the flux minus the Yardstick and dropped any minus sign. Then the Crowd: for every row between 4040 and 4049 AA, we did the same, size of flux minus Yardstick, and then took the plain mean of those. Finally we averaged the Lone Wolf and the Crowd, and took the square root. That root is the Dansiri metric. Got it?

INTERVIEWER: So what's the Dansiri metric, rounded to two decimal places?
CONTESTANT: 0.48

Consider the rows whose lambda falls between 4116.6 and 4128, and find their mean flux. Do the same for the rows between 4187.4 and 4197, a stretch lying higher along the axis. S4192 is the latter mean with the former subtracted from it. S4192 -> 0.2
